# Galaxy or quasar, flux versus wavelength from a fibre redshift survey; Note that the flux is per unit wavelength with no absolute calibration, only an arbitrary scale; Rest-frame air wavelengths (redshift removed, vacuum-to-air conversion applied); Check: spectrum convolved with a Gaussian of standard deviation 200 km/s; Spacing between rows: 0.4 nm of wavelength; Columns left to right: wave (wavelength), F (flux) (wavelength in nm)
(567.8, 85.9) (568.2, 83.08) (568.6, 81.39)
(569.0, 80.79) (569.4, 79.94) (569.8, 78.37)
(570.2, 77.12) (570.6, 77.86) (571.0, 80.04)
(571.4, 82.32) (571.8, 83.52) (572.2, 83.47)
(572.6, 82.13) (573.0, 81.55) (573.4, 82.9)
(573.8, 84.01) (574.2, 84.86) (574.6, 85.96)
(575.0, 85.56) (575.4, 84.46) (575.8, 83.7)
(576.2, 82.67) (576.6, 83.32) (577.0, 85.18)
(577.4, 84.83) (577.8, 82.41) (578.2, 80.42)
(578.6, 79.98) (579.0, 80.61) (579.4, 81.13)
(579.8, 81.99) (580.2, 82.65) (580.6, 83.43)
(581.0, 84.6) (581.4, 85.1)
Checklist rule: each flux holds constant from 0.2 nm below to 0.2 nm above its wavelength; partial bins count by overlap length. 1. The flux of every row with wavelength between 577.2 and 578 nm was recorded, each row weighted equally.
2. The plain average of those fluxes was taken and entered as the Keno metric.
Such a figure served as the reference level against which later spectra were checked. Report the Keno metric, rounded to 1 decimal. 83.6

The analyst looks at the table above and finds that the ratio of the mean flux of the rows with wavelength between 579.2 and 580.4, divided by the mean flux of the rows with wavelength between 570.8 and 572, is 1.00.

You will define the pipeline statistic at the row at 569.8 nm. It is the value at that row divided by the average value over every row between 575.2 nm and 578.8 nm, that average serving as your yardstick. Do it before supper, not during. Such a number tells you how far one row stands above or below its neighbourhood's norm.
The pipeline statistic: 0.94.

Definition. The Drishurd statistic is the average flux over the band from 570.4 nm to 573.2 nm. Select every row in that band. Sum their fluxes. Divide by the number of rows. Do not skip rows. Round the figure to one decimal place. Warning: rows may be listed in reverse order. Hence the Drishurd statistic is 81.6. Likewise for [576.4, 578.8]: 82.7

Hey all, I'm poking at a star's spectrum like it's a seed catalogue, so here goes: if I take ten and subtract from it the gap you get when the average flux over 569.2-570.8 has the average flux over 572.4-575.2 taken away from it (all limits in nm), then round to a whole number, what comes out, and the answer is 16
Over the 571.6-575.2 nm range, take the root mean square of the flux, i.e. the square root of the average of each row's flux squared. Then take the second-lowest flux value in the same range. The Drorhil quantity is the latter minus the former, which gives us -1.7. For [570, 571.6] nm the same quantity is -1.5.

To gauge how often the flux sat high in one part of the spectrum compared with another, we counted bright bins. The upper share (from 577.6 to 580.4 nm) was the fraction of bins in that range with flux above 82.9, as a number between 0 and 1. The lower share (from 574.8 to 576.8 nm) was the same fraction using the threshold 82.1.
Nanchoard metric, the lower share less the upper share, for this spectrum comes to 1.0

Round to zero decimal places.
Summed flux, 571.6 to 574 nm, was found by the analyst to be 498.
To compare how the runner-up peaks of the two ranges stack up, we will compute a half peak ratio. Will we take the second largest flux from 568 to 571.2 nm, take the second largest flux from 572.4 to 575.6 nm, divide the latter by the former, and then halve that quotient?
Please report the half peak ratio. 0.526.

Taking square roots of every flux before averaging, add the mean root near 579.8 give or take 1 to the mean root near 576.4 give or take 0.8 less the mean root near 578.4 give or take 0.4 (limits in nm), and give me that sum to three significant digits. 9.25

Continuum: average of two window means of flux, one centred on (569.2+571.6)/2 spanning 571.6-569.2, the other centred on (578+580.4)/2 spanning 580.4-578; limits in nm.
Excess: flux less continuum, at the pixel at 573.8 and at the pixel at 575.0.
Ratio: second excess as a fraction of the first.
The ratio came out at 1.4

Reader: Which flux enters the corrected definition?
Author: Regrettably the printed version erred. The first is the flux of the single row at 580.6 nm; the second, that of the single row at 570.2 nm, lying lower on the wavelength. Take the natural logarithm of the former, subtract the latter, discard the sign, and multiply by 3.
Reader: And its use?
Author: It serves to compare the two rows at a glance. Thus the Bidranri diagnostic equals 218.1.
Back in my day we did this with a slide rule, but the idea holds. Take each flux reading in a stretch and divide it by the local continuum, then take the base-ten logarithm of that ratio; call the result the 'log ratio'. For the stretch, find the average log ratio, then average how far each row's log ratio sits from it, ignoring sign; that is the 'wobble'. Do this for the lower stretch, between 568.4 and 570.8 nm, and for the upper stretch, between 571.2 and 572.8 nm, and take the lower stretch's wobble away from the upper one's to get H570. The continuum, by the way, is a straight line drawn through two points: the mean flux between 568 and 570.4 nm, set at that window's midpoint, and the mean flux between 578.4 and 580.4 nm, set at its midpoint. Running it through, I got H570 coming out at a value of -0.0051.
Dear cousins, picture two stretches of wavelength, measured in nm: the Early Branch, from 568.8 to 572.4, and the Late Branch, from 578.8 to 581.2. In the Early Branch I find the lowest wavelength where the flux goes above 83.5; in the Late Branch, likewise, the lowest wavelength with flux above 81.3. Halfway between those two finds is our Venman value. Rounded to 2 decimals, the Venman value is 575.80 nm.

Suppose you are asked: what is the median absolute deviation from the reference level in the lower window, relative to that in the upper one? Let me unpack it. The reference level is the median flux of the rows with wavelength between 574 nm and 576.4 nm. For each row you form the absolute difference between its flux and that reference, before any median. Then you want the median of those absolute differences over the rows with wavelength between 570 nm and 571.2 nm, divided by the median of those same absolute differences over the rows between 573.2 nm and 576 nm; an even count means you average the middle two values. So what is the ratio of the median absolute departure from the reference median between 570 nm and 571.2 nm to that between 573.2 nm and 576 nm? 8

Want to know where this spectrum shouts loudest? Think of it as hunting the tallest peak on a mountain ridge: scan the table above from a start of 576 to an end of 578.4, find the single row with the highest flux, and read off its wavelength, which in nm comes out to 577.0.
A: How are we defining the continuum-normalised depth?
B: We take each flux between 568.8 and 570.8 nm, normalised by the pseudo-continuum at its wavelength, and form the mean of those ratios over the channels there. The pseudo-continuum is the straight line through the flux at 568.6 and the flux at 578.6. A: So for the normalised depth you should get 0.97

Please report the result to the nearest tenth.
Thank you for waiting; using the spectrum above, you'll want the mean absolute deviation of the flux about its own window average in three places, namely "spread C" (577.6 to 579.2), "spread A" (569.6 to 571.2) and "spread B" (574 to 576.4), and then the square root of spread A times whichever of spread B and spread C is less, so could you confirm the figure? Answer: 0.8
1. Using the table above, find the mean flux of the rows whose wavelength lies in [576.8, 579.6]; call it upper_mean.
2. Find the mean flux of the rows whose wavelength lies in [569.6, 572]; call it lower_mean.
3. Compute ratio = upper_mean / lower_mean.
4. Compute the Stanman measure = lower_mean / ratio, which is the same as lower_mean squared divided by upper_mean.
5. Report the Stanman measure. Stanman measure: 78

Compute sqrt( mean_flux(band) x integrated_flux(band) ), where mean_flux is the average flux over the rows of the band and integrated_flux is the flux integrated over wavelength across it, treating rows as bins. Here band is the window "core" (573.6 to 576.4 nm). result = 141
